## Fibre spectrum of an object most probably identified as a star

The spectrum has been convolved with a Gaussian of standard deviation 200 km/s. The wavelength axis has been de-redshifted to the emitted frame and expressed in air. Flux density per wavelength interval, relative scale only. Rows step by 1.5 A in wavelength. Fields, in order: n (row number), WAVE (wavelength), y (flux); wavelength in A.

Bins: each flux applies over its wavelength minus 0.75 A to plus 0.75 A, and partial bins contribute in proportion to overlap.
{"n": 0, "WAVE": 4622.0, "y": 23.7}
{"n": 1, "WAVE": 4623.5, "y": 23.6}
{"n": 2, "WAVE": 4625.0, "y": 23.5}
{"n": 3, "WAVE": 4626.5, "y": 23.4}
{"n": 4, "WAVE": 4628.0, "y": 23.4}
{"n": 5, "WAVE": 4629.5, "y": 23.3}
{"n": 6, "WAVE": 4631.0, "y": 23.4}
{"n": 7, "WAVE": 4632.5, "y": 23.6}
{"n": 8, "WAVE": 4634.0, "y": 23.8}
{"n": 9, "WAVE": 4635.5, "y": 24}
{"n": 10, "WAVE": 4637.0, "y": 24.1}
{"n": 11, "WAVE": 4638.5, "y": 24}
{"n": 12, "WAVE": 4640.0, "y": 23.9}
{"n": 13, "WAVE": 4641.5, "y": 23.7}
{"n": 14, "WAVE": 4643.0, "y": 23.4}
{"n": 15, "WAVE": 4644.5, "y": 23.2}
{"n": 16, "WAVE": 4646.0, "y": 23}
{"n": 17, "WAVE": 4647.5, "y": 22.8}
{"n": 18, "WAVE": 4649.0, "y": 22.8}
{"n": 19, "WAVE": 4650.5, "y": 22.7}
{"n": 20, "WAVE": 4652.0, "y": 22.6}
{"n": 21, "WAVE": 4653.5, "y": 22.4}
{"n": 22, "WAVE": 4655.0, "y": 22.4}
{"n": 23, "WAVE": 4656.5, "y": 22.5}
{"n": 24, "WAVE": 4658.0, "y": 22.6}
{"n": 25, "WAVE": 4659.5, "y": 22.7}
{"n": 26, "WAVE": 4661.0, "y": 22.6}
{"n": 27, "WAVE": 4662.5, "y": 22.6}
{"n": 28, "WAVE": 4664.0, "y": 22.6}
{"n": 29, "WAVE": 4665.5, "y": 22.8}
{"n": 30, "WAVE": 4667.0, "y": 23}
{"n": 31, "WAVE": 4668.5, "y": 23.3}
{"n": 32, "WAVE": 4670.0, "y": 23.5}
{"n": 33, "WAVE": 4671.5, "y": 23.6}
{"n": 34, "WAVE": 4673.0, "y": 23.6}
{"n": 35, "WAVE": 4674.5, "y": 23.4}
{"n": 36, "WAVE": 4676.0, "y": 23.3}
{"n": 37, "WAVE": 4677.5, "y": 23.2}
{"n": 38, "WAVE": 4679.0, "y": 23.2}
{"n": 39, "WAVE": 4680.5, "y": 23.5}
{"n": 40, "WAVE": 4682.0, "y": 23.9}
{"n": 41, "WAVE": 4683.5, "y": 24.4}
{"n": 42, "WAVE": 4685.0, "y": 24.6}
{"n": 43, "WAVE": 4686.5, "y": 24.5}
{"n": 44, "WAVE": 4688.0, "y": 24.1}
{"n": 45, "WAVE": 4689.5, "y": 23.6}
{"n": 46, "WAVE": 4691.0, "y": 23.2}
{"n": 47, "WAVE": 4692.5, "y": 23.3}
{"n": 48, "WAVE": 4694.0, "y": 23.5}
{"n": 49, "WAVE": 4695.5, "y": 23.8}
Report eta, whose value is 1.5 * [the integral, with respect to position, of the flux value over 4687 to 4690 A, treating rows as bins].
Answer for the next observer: 108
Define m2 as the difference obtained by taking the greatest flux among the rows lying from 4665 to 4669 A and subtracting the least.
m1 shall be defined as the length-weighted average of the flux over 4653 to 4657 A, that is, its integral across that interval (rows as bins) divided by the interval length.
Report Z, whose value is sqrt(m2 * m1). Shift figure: 3.3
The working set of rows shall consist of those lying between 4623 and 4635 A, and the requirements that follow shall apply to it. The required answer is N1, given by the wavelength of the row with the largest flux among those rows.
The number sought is 4634.0 A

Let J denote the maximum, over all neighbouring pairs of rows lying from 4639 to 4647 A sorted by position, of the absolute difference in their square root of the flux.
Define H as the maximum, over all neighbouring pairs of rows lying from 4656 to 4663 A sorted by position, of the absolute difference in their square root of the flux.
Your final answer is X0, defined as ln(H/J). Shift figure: -1.1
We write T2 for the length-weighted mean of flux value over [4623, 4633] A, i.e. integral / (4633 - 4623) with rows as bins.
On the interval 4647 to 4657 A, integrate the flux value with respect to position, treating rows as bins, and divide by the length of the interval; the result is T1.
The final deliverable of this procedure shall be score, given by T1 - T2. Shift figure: -0.9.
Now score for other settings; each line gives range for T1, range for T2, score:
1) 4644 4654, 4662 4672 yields -0.3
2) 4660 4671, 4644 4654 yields 0.1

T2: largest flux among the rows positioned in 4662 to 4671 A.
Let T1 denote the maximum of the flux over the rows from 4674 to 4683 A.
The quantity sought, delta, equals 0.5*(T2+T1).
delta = 23.7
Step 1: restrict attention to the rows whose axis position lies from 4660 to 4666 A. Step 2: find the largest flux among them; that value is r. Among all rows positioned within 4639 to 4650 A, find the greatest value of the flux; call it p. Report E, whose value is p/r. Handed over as 1.05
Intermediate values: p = 23.9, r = 22.8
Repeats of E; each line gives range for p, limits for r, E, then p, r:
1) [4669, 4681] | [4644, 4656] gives 1.02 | 23.6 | 23.2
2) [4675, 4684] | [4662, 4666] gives 1.07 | 24.4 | 22.8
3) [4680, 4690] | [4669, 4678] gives 1.04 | 24.6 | 23.6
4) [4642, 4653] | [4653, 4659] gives 1.04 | 23.4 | 22.6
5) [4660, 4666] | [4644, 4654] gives 0.98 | 22.8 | 23.2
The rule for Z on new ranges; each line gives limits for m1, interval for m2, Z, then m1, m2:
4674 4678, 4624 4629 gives 1.5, 23.3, 0.10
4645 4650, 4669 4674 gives 1.5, 22.9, 0.10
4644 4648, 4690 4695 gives 2.6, 23.0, 0.30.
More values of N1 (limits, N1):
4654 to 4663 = 4659.5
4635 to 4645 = 4637.0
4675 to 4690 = 4685.0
